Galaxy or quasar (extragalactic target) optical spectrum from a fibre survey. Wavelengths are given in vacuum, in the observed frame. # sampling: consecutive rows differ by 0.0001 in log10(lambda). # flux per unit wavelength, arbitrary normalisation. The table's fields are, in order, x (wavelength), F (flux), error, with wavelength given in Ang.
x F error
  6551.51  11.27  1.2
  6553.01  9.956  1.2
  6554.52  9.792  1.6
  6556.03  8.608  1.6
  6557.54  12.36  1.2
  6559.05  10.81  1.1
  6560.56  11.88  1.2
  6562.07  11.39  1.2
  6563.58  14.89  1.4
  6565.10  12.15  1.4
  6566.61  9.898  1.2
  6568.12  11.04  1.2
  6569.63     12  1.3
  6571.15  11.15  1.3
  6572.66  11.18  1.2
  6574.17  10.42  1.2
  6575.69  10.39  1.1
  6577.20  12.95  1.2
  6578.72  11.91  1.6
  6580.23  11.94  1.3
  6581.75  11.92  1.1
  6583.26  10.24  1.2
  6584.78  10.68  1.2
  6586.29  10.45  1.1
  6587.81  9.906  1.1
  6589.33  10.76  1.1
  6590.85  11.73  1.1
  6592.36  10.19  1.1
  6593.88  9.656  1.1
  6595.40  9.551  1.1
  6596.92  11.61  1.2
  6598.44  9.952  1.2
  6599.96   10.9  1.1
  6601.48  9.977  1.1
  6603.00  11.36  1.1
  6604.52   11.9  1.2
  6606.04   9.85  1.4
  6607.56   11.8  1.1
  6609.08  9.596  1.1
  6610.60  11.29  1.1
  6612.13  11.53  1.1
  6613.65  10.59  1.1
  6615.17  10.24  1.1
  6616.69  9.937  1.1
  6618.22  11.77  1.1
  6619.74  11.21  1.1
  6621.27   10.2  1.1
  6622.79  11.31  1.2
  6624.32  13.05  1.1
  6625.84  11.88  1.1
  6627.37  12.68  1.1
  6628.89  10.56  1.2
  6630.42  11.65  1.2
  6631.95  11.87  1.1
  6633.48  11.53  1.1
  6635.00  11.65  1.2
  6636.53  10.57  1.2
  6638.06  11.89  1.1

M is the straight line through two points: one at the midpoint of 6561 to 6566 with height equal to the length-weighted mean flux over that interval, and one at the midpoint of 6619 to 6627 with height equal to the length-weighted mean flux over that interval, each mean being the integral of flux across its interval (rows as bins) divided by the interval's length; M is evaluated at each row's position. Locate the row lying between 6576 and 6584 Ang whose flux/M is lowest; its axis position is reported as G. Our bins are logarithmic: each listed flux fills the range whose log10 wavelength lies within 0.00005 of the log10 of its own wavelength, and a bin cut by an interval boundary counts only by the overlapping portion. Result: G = 6583.26 Ang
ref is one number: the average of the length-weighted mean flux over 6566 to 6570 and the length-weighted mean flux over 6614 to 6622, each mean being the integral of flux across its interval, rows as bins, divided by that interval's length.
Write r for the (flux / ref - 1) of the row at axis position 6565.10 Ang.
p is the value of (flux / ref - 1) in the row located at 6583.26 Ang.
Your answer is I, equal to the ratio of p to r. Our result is -0.4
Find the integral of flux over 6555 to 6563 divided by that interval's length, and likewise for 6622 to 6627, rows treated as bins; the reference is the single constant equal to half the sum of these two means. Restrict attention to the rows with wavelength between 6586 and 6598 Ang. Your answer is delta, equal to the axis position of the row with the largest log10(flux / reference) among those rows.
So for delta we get 6590.85 Ang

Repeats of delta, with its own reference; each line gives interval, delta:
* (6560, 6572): 6563.58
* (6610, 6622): 6618.22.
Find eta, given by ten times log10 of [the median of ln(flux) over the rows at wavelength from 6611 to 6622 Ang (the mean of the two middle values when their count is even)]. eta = 3.73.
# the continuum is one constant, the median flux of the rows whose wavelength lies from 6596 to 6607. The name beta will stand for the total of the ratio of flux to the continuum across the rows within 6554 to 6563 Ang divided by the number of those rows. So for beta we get 0.99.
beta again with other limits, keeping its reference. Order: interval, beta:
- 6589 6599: 0.96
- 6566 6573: 1.01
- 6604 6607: 1.00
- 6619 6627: 1.06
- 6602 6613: 1.01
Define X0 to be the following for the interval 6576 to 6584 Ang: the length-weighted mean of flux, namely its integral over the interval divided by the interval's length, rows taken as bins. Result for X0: 11.7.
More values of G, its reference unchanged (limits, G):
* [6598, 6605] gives 6598.44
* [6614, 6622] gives 6616.69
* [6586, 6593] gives 6587.81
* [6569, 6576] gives 6575.69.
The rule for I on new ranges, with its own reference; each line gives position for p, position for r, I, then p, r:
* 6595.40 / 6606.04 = 1.3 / -0.12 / -0.09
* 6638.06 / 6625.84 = 1.0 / 0.10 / 0.10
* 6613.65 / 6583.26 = 0.4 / -0.02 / -0.05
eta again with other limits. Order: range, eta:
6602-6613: 3.86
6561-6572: 3.86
